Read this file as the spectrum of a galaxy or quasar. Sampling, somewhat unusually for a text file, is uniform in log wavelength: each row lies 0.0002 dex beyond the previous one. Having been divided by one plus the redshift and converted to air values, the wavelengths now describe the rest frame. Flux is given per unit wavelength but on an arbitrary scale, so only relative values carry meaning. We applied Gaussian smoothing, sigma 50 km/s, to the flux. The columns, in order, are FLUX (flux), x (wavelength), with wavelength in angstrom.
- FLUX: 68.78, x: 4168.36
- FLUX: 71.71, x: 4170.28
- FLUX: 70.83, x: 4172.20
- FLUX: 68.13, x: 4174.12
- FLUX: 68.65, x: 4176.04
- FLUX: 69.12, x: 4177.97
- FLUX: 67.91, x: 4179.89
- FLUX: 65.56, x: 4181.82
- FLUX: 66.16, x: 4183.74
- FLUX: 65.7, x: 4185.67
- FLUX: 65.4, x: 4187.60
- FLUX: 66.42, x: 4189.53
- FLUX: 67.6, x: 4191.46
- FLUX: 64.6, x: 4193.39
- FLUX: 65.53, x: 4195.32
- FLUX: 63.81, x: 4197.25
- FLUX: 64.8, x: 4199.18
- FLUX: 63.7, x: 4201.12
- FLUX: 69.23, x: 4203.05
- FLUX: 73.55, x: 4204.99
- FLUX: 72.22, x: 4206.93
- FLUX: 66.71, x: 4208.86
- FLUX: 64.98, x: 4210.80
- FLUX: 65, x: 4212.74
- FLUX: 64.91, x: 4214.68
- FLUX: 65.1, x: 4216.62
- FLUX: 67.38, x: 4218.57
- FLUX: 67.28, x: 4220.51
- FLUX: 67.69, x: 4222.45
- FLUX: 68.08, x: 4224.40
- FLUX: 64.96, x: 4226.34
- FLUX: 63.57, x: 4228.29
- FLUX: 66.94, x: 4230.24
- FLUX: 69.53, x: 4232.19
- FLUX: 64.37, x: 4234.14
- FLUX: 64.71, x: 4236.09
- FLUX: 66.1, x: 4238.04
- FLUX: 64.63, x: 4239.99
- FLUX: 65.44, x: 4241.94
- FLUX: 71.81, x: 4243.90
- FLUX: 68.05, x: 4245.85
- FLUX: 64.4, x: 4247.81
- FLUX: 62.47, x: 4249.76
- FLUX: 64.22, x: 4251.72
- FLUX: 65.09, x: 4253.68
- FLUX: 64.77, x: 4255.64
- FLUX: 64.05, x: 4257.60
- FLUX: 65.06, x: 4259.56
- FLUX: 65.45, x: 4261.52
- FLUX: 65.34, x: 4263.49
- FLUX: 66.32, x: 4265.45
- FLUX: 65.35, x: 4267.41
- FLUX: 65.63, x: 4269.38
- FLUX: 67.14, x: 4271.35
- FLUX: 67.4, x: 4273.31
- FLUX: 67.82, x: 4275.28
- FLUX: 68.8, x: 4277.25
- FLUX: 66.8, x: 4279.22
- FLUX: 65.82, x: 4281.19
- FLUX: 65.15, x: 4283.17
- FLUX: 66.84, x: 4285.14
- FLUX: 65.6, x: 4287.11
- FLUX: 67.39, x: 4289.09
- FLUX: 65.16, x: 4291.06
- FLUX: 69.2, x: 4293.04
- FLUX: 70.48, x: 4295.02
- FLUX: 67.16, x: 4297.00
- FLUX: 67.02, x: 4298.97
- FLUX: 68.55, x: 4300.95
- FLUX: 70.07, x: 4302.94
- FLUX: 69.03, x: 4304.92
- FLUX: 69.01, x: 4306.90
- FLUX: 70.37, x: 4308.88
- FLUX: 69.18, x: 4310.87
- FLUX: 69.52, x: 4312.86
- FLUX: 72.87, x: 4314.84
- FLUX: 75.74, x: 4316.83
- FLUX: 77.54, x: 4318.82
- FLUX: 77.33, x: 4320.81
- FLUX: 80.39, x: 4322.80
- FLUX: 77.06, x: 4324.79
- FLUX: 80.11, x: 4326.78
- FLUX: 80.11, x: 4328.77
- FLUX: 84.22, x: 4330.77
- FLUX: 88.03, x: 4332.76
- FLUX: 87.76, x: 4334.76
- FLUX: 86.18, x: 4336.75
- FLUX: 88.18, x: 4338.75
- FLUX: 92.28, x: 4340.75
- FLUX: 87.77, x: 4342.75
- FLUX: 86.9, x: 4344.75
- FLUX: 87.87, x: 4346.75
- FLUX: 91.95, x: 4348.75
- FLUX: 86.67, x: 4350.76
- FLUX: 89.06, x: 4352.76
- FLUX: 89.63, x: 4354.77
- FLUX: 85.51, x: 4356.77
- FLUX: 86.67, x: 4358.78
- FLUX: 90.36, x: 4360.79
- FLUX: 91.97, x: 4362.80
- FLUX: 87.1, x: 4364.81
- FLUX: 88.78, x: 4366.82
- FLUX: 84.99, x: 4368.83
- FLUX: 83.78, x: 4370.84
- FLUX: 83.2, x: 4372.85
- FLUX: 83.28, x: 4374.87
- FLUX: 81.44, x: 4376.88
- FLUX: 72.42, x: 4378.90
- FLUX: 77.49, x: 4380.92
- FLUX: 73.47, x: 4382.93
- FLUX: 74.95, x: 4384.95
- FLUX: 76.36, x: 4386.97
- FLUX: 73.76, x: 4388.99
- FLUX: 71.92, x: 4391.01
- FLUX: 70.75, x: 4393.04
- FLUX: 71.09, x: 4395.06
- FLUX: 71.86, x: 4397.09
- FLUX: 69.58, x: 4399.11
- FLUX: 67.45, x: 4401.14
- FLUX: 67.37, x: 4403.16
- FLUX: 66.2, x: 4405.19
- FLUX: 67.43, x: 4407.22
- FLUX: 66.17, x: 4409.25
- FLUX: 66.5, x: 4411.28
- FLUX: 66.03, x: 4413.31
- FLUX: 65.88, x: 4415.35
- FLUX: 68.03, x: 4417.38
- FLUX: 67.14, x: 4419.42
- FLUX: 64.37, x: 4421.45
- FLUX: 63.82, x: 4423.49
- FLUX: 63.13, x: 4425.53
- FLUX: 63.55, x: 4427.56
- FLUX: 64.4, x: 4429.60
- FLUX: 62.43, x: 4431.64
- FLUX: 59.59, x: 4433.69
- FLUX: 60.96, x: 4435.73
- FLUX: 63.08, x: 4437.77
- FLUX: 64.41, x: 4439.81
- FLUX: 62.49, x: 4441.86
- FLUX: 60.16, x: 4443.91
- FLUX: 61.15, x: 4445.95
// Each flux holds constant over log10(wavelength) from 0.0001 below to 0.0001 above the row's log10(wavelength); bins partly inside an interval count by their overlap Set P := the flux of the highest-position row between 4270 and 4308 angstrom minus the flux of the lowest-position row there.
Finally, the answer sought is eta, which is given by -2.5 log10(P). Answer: -0.7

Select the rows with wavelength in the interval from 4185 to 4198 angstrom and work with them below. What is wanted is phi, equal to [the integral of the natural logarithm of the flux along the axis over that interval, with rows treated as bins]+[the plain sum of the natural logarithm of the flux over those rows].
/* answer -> 84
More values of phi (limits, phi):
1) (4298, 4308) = 63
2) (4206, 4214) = 51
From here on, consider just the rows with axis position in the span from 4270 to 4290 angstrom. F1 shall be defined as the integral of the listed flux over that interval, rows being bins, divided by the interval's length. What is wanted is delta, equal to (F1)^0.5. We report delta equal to 8.18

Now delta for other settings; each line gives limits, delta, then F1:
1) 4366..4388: 8.94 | 80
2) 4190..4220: 8.16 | 67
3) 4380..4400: 8.55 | 73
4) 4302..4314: 8.34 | 70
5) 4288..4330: 8.49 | 72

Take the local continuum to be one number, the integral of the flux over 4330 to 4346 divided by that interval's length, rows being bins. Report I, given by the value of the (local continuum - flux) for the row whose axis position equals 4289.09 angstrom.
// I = 20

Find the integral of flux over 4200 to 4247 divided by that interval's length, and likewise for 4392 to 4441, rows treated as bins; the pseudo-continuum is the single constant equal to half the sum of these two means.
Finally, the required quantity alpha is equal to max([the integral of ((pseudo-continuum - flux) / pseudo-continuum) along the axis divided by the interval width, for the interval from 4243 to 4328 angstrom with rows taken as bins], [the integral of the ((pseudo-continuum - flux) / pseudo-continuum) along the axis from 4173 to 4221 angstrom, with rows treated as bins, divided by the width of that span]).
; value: -0.006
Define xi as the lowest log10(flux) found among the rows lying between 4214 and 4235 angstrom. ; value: 1.80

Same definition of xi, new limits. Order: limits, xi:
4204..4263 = 1.80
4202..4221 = 1.81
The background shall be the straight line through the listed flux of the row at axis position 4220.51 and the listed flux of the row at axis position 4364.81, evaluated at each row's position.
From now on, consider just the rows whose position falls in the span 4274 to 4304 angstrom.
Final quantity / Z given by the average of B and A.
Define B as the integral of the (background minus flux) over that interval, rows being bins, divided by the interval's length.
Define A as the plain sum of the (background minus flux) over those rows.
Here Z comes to 74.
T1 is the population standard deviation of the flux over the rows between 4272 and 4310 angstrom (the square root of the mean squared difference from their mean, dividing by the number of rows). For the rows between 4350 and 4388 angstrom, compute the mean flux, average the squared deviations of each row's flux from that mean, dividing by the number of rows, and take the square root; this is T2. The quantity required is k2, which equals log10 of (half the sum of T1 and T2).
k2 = 0.57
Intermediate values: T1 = 1.6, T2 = 5.8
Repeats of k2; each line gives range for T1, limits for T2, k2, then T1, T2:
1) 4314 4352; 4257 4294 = 0.54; 5.6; 1.3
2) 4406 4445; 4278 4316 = 0.34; 2.4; 2.0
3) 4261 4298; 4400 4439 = 0.28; 1.5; 2.3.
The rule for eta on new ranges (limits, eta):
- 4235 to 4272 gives -1.0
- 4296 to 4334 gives -3.3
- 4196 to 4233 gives -1.9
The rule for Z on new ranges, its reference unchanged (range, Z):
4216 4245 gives 17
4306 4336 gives 30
